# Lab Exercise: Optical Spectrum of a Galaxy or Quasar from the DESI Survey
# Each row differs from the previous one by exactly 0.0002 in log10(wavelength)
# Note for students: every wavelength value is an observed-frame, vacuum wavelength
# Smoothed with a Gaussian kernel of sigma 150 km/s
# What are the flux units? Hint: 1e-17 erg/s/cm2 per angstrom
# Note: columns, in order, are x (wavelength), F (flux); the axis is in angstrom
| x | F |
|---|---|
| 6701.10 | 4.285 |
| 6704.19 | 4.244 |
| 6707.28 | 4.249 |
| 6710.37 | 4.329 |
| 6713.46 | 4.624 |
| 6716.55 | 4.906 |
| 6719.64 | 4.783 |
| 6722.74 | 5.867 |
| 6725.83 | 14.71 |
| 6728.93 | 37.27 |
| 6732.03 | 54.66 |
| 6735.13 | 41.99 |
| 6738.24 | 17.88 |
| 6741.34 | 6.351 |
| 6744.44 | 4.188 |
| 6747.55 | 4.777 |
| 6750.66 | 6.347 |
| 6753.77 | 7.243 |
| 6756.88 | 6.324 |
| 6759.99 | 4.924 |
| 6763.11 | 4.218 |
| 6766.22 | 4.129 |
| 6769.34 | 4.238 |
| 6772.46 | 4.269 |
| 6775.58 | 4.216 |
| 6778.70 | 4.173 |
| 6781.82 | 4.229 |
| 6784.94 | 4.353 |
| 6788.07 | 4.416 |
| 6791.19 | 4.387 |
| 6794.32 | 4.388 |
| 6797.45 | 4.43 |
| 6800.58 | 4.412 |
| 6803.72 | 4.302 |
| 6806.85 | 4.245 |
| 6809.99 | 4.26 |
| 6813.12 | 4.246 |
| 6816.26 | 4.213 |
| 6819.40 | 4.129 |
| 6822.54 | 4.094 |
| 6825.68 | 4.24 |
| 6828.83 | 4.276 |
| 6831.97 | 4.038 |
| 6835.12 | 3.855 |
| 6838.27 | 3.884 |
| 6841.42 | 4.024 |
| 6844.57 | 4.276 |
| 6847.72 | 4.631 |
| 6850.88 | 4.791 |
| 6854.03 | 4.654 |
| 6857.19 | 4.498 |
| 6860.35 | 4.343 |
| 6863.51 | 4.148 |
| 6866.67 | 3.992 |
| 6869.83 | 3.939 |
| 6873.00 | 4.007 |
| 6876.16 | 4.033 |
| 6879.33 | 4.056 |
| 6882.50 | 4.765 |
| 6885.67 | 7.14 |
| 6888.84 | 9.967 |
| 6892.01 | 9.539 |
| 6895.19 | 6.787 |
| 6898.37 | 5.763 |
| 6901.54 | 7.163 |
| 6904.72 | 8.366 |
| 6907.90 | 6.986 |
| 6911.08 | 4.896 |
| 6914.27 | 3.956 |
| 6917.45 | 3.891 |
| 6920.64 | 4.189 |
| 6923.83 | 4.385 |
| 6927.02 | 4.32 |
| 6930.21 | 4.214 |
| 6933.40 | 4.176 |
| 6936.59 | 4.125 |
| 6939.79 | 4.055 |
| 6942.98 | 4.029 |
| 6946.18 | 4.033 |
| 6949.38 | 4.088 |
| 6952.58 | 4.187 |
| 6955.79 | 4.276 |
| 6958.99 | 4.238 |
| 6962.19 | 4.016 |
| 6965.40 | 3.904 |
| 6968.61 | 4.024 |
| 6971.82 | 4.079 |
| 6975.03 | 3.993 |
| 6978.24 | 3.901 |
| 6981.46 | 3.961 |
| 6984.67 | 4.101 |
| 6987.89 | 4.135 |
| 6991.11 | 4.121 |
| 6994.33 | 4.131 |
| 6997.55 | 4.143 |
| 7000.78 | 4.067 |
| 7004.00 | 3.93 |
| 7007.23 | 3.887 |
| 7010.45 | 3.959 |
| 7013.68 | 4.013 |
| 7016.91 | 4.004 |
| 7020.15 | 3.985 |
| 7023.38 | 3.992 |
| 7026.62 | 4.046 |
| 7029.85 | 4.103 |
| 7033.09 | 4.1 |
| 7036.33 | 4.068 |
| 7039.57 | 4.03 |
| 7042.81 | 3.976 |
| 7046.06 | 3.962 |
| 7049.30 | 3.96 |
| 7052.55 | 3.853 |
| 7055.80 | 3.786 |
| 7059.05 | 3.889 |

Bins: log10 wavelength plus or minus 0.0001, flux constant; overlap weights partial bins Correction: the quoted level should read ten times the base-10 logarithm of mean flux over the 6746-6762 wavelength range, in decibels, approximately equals 7.7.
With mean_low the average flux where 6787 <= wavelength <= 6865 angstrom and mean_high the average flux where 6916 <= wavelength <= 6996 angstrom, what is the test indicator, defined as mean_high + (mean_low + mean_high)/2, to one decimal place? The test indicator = 8.3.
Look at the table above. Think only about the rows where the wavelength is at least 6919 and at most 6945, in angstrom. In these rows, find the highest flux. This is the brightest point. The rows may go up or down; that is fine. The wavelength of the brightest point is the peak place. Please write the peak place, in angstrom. 6923.83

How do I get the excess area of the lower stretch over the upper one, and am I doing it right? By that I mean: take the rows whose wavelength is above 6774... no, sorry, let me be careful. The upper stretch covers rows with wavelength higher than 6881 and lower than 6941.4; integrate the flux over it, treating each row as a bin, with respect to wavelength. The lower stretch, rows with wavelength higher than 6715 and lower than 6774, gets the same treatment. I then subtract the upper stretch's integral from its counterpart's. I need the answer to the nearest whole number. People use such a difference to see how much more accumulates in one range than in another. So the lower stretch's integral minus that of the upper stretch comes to 396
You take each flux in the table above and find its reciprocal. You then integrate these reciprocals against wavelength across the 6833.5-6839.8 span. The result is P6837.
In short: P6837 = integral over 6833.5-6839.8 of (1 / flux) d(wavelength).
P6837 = 1.63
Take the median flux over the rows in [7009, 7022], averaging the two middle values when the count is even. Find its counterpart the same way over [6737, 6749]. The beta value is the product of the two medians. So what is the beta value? 22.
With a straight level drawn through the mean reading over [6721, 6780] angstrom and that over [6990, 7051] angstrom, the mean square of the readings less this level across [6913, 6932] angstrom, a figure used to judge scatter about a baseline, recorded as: 9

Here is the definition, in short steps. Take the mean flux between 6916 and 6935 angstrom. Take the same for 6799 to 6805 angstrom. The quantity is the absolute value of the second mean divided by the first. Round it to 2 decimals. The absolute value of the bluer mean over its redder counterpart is 1.04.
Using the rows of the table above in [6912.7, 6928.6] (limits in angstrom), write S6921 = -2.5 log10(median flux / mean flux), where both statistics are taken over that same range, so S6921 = -0.011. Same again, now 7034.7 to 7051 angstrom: 0.006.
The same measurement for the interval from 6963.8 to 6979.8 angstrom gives -0.003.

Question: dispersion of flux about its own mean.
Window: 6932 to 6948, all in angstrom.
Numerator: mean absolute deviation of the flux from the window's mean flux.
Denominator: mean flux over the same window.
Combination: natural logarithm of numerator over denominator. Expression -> -4.3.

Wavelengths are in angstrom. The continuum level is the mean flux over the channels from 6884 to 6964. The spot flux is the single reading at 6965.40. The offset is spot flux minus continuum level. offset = -1.4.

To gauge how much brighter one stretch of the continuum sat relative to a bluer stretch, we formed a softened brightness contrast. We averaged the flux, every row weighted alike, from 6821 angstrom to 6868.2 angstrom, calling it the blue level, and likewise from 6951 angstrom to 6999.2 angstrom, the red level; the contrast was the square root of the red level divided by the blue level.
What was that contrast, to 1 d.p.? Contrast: 1.0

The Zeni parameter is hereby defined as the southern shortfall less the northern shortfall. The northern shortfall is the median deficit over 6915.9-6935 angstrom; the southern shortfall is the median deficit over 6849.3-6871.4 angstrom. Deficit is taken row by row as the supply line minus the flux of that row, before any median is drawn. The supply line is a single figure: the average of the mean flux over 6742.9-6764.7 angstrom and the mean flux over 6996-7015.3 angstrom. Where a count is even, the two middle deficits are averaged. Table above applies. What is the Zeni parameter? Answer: -0.14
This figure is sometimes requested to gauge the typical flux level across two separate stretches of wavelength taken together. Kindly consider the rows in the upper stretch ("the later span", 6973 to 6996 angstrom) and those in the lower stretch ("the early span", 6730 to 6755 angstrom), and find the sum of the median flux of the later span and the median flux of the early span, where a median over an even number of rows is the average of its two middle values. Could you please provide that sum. 10.9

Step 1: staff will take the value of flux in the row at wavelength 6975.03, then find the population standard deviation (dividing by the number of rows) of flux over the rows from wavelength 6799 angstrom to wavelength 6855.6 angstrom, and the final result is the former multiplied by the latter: 1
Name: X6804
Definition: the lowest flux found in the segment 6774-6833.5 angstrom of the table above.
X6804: 4.038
